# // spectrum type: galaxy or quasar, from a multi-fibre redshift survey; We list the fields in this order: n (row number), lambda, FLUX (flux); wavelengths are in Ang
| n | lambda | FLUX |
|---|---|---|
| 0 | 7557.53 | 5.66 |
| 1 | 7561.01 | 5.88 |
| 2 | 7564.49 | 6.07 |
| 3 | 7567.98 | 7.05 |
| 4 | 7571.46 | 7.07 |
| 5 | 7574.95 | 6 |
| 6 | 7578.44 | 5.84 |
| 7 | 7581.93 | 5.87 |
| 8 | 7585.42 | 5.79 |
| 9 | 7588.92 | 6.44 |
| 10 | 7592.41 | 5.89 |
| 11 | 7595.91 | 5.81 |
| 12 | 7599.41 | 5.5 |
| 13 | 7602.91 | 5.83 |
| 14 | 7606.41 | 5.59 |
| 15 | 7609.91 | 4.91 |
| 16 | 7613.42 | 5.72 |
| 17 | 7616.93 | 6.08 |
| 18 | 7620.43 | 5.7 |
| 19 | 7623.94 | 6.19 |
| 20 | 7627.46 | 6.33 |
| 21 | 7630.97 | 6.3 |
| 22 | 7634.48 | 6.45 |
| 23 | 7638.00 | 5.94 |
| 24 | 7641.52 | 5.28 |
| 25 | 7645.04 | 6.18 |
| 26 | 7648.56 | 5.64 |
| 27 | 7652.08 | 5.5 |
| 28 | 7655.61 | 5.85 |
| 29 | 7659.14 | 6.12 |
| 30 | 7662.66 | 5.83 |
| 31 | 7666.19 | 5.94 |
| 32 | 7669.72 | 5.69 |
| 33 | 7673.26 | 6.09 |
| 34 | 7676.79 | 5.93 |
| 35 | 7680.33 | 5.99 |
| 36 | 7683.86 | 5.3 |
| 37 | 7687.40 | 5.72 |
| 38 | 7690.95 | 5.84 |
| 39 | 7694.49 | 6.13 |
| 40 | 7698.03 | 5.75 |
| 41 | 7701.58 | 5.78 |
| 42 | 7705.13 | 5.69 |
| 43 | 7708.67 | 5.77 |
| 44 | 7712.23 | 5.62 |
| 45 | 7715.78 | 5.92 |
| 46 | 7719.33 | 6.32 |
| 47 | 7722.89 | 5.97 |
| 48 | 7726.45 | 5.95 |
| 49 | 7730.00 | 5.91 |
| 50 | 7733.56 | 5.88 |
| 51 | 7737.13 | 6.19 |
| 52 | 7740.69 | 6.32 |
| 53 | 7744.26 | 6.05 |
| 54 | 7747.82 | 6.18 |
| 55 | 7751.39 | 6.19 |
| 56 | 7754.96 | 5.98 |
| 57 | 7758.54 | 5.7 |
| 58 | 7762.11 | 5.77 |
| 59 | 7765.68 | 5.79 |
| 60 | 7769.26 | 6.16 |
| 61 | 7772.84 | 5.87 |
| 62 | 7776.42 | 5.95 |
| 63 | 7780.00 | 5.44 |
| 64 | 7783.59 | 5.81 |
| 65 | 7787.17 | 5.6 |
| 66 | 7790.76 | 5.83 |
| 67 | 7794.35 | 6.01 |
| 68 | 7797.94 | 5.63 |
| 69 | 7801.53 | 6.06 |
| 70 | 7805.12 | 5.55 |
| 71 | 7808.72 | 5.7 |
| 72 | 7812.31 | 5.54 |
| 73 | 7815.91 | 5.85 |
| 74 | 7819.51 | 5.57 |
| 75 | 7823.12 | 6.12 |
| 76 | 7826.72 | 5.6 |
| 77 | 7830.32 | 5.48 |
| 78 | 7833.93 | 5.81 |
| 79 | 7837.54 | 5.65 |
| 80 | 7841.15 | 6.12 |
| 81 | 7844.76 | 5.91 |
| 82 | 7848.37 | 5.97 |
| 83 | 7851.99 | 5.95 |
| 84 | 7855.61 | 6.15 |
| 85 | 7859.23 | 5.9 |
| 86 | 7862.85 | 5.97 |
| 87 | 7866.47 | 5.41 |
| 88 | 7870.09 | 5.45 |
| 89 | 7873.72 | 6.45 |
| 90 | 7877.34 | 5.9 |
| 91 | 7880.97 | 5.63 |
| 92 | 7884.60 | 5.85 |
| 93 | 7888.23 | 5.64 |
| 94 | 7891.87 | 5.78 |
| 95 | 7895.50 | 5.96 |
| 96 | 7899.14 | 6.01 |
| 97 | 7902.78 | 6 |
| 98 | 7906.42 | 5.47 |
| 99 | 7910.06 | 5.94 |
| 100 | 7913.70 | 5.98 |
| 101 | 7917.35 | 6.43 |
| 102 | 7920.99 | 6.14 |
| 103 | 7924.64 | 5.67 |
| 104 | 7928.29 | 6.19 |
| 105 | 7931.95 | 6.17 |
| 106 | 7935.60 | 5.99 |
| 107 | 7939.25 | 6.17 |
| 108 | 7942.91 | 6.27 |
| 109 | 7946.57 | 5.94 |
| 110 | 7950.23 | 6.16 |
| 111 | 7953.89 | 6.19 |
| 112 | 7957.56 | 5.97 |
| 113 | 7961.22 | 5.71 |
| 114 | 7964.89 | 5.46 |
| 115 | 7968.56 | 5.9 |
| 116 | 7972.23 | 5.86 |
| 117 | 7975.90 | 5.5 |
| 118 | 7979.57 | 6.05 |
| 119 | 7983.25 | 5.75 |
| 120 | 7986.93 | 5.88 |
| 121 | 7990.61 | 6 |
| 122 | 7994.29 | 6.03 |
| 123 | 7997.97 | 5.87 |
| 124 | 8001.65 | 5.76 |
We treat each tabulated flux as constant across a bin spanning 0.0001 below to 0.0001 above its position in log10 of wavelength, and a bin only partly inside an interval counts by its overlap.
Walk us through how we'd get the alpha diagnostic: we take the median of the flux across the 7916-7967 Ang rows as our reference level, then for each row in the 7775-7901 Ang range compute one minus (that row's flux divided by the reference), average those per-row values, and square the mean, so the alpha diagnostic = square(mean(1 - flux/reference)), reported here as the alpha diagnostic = 0.0031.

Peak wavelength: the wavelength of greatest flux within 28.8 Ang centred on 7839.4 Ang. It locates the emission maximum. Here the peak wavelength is 7841.15 Ang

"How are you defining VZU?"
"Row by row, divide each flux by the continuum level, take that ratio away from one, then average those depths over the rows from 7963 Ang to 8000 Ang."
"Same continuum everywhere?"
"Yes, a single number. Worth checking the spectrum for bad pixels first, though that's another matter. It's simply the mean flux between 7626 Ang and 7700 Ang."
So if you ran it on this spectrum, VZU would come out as 0.011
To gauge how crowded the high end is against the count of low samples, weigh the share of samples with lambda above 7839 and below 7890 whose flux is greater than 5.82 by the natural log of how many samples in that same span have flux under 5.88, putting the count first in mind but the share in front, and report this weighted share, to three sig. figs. 1.15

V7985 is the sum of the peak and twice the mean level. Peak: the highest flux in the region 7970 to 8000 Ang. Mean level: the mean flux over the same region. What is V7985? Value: 17.8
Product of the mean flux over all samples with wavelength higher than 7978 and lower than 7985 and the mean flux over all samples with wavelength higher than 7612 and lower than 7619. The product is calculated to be 34.8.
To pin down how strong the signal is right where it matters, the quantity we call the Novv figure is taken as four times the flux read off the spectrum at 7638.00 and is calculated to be 23.8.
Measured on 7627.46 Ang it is 25.3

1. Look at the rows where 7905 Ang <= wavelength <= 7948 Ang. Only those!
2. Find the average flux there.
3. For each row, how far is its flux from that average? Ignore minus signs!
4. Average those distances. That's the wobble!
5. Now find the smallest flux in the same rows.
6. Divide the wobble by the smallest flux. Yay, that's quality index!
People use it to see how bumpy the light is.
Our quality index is 0.0363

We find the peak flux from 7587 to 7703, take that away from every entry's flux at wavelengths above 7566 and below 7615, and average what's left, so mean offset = -0.50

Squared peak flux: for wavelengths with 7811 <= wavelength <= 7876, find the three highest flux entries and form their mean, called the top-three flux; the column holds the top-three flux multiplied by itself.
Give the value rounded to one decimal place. 38.9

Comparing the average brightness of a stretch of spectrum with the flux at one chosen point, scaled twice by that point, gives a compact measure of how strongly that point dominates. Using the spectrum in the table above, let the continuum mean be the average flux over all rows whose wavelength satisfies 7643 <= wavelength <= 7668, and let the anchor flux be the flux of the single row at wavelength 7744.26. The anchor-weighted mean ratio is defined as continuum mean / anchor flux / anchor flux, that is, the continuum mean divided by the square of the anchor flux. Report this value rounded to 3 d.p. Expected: 0.160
